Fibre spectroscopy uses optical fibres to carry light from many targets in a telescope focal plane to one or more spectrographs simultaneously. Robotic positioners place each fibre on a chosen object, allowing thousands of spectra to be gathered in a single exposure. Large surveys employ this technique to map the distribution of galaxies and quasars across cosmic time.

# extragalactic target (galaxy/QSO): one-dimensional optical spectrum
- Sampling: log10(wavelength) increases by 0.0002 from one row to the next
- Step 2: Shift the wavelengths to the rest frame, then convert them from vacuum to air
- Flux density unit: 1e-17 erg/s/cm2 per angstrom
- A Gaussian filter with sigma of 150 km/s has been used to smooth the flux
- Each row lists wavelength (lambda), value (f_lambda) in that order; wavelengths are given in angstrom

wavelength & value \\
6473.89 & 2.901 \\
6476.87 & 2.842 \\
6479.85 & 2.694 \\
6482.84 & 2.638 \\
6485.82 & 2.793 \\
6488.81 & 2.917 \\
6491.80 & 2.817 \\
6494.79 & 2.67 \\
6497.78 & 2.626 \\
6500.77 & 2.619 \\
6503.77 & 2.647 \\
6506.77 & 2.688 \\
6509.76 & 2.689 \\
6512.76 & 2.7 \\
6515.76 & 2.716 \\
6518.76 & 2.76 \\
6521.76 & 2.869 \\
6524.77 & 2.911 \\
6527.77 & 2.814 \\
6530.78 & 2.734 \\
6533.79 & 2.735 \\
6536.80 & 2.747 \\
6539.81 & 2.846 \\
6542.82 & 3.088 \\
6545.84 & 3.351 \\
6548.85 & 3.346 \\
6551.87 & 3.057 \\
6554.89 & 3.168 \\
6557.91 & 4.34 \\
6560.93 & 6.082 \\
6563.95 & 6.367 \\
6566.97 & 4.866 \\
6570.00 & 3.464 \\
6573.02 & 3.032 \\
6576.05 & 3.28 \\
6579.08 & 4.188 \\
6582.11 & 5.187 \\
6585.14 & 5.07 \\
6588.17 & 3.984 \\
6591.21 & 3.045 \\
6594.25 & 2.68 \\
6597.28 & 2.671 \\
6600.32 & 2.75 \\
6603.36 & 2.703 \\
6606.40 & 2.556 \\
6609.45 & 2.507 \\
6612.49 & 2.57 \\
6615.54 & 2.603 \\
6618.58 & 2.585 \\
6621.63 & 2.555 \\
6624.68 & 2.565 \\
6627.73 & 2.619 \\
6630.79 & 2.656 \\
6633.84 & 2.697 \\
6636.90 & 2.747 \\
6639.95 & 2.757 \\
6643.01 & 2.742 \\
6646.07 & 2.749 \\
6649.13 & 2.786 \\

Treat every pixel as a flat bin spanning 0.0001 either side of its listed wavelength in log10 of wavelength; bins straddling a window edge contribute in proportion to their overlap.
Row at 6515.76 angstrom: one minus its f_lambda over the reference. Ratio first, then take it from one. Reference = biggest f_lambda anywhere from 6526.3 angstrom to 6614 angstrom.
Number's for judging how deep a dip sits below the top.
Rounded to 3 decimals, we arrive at 0.573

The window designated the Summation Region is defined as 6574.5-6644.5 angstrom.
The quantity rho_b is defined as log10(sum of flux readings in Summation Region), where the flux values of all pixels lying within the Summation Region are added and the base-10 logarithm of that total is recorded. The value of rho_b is 1.8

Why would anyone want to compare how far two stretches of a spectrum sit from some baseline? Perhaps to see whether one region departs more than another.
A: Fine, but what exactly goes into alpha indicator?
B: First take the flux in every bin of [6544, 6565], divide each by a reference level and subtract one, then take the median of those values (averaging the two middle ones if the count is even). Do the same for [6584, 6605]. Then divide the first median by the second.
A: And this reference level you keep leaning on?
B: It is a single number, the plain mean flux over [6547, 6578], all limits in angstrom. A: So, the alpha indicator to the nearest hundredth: 0.55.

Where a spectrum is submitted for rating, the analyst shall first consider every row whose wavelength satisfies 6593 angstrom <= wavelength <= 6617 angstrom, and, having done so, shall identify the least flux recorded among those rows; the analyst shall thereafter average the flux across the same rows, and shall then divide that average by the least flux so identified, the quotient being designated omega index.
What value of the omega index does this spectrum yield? 1.05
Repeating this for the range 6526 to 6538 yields 1.01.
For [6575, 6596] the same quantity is 1.46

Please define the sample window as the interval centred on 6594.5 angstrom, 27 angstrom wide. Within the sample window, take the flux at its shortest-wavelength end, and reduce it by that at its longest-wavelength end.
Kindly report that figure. 3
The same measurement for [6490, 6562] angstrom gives -3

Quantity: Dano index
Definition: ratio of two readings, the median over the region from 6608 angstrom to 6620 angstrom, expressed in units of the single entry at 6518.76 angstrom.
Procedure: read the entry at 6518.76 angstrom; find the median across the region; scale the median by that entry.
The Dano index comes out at 0.93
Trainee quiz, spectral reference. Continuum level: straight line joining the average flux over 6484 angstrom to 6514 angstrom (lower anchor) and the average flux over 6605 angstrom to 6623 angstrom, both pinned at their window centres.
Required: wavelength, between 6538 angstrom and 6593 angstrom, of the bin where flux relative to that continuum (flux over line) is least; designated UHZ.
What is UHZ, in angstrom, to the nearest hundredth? 6539.81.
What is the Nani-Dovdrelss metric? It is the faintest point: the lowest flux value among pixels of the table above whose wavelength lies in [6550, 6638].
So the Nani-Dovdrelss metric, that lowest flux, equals 2.507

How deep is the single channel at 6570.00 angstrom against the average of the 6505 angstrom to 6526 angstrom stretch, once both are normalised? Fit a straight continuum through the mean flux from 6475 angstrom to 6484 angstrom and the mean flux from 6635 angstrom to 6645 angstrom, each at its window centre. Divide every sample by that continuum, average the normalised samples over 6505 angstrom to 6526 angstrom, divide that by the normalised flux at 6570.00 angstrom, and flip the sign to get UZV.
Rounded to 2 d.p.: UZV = -0.80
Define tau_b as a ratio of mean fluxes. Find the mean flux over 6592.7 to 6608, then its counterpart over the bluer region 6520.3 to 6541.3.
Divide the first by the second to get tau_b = 0.95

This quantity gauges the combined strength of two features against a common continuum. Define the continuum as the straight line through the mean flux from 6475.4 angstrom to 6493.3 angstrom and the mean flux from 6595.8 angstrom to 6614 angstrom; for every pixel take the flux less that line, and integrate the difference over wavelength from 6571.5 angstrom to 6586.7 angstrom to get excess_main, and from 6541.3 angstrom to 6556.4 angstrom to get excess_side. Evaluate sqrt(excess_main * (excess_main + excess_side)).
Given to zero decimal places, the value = 26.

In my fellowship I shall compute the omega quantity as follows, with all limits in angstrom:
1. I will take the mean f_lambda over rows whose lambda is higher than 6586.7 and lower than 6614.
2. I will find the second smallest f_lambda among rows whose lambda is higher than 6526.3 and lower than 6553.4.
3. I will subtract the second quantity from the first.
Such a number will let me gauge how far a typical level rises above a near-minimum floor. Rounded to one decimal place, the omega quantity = 0.1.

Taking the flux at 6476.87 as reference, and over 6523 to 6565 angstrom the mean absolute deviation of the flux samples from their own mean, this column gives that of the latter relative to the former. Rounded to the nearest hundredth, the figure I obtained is 0.31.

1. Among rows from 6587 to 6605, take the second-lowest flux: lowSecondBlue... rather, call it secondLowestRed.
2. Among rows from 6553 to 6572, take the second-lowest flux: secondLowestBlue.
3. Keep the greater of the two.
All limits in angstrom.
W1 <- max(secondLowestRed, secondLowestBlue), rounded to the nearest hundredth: 3.46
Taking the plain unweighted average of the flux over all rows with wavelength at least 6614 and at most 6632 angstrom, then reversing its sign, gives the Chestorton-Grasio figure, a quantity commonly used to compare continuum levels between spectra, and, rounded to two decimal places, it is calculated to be -2.60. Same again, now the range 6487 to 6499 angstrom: -2.76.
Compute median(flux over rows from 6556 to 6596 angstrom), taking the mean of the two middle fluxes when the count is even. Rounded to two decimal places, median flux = 4.19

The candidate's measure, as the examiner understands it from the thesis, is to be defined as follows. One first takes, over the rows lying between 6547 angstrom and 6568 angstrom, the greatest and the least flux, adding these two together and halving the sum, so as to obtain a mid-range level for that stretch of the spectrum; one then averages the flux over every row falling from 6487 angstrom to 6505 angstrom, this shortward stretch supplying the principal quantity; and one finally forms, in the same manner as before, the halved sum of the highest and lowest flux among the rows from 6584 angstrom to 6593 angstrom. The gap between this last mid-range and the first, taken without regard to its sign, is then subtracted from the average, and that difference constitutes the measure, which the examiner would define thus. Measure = 2.1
